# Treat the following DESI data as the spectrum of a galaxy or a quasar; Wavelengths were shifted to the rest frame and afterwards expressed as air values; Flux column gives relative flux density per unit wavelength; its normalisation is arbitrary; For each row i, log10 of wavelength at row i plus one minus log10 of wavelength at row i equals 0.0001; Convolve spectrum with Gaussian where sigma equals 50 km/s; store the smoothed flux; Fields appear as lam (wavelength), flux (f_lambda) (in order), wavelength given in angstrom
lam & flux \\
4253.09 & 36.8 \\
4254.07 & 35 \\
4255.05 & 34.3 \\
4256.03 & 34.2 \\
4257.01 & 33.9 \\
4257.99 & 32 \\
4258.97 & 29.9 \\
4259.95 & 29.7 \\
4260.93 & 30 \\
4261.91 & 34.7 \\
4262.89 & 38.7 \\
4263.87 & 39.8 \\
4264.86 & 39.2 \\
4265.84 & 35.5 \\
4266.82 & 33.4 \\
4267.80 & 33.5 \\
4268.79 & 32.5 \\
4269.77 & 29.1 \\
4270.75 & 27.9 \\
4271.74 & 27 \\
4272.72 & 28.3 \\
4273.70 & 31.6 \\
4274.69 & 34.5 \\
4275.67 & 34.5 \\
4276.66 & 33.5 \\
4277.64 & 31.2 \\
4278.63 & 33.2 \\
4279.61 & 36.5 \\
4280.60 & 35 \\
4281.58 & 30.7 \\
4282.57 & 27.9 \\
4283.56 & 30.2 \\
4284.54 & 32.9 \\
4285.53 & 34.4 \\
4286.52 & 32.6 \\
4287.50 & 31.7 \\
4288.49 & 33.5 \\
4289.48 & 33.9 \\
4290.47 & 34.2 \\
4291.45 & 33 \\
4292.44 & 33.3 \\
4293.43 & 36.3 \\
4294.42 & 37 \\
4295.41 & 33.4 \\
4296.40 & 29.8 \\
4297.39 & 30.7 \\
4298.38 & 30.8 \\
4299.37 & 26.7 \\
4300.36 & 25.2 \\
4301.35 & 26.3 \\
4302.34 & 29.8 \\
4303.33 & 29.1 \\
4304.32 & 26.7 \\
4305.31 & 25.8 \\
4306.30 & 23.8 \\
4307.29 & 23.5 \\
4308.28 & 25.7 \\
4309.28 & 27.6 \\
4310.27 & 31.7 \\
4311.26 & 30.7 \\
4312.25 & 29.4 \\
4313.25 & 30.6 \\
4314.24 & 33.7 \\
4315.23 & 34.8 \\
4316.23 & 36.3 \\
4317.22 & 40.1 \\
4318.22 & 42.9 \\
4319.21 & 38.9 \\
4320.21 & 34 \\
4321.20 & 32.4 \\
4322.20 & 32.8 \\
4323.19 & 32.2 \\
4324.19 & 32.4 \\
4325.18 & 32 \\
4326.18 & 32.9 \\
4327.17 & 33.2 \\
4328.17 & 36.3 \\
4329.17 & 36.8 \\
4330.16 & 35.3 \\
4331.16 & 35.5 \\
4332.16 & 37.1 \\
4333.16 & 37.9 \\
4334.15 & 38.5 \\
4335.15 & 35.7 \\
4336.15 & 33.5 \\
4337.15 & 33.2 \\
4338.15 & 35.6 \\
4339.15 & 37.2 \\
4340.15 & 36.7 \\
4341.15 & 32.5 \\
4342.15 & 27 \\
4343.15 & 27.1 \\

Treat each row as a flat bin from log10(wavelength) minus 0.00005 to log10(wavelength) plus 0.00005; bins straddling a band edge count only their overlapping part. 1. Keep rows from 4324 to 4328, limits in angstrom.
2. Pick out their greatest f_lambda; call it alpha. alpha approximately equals 33.2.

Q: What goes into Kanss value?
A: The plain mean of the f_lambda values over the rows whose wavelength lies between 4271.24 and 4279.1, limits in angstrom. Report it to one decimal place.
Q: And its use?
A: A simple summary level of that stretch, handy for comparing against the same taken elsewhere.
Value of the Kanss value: 31.7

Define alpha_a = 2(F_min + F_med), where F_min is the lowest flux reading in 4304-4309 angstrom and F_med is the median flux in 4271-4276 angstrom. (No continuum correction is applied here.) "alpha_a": 110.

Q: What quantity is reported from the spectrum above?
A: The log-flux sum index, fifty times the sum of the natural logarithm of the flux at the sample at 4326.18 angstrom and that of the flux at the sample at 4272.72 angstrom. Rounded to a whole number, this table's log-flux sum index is 342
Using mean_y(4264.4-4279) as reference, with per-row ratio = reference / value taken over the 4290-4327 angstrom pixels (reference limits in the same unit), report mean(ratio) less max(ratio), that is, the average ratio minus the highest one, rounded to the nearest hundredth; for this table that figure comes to -0.33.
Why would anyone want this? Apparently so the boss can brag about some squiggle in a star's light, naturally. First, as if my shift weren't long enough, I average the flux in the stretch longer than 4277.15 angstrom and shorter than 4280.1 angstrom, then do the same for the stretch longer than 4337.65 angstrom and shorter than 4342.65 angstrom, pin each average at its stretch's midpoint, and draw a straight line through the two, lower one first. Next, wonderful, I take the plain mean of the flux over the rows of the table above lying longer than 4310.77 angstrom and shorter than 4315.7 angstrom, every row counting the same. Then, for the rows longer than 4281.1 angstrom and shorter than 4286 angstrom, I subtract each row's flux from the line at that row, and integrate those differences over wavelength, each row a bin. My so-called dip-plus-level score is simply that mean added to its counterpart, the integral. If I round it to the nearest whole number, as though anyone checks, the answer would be 44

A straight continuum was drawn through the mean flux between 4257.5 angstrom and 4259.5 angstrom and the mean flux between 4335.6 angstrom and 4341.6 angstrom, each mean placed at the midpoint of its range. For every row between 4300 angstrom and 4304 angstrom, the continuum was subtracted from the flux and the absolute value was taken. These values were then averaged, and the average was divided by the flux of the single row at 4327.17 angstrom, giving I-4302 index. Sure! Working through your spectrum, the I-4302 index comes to 0.16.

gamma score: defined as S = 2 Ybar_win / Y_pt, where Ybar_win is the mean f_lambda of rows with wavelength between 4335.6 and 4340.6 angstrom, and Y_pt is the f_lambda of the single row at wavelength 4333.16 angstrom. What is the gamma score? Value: 1.86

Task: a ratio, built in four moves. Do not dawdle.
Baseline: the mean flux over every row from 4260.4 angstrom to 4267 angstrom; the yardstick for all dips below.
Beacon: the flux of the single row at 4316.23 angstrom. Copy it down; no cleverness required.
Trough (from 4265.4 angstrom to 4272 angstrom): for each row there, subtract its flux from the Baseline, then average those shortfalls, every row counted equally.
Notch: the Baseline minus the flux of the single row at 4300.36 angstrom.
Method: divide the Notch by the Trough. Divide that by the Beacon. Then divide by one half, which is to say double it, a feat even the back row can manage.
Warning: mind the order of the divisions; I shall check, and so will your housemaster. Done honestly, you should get 0.13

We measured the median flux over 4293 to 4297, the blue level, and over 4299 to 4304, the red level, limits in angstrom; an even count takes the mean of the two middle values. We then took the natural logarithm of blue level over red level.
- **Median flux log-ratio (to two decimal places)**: 0.27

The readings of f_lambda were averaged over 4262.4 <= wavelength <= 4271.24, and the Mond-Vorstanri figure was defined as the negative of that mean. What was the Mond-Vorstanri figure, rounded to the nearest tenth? -34.4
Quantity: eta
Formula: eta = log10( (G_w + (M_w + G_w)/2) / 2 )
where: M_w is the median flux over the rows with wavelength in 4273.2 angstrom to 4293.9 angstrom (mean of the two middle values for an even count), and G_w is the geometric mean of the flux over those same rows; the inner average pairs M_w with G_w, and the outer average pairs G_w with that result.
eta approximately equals 1.52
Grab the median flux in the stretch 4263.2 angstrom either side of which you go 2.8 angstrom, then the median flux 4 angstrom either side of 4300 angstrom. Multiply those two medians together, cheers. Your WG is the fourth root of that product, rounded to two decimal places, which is 5.75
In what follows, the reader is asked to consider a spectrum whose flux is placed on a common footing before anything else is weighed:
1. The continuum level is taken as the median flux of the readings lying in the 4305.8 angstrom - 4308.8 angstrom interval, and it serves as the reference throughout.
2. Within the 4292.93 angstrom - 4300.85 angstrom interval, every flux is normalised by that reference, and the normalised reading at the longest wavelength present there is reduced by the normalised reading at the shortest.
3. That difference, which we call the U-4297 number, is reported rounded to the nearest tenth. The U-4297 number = -0.5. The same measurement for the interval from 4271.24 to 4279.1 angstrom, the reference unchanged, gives 0.3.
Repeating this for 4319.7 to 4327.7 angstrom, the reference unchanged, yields 0.0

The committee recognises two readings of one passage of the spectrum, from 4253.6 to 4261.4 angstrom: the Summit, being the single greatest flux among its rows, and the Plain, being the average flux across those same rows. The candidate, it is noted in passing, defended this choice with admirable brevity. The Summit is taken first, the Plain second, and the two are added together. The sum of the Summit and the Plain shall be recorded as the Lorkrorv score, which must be 67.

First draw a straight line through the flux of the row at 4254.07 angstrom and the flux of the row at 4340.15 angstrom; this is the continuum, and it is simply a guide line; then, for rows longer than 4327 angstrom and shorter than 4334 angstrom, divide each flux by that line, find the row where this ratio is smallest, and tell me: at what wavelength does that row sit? 4327.17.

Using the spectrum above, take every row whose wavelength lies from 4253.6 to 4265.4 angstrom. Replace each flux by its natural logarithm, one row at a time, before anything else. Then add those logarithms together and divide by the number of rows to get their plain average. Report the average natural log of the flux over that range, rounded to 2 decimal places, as 3.53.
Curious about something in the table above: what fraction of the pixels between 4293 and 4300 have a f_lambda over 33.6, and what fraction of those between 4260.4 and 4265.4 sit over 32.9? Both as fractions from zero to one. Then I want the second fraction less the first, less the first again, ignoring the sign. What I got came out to 0.23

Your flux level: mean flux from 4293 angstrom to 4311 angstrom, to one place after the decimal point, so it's 28.9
